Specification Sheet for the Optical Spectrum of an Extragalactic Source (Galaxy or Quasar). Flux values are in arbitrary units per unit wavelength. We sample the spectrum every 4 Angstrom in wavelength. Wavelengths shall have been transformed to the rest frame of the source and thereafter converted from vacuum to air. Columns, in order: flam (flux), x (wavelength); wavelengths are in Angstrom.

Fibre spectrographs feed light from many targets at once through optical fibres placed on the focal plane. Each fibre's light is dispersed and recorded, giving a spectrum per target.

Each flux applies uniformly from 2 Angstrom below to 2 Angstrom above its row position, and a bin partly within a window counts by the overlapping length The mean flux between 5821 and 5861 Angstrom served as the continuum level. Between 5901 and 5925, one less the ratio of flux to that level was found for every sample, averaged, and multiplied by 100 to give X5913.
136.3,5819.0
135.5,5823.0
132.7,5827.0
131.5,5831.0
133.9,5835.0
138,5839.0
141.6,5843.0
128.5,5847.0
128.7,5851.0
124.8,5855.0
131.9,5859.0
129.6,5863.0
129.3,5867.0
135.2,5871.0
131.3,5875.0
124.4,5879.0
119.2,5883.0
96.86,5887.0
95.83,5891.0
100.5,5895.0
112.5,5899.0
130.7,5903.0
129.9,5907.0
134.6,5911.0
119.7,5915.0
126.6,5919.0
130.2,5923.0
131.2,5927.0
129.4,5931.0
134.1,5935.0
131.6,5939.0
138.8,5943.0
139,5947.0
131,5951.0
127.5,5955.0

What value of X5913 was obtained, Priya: 3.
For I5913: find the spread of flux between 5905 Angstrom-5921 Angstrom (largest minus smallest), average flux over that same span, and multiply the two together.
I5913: 1903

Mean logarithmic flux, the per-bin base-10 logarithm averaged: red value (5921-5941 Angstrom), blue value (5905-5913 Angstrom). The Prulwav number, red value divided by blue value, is 0.999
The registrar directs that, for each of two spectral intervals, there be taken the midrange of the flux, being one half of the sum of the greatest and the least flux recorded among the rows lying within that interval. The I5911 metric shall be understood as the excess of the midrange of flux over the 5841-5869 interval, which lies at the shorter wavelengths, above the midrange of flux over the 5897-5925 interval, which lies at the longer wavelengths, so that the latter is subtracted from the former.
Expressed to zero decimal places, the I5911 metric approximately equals 10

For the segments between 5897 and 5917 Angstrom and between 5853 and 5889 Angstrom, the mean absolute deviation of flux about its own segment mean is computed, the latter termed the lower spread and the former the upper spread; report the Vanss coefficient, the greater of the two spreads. 8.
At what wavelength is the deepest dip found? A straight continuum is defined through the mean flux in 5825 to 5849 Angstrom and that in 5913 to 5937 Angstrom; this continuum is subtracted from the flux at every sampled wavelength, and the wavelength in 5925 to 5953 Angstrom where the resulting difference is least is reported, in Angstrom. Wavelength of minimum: 5931.0 Angstrom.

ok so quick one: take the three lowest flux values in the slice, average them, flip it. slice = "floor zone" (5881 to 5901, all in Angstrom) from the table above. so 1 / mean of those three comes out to 0.0102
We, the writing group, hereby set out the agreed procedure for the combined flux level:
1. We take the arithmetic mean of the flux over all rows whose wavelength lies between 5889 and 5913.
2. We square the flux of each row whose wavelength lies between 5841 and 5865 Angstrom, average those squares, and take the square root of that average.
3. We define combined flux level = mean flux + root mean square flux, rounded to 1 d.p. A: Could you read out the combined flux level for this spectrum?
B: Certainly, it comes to 248.3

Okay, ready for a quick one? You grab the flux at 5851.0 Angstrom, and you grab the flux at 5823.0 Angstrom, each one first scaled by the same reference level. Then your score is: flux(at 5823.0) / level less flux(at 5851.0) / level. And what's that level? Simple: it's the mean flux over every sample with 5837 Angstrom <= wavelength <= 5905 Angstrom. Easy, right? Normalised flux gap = 0.055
